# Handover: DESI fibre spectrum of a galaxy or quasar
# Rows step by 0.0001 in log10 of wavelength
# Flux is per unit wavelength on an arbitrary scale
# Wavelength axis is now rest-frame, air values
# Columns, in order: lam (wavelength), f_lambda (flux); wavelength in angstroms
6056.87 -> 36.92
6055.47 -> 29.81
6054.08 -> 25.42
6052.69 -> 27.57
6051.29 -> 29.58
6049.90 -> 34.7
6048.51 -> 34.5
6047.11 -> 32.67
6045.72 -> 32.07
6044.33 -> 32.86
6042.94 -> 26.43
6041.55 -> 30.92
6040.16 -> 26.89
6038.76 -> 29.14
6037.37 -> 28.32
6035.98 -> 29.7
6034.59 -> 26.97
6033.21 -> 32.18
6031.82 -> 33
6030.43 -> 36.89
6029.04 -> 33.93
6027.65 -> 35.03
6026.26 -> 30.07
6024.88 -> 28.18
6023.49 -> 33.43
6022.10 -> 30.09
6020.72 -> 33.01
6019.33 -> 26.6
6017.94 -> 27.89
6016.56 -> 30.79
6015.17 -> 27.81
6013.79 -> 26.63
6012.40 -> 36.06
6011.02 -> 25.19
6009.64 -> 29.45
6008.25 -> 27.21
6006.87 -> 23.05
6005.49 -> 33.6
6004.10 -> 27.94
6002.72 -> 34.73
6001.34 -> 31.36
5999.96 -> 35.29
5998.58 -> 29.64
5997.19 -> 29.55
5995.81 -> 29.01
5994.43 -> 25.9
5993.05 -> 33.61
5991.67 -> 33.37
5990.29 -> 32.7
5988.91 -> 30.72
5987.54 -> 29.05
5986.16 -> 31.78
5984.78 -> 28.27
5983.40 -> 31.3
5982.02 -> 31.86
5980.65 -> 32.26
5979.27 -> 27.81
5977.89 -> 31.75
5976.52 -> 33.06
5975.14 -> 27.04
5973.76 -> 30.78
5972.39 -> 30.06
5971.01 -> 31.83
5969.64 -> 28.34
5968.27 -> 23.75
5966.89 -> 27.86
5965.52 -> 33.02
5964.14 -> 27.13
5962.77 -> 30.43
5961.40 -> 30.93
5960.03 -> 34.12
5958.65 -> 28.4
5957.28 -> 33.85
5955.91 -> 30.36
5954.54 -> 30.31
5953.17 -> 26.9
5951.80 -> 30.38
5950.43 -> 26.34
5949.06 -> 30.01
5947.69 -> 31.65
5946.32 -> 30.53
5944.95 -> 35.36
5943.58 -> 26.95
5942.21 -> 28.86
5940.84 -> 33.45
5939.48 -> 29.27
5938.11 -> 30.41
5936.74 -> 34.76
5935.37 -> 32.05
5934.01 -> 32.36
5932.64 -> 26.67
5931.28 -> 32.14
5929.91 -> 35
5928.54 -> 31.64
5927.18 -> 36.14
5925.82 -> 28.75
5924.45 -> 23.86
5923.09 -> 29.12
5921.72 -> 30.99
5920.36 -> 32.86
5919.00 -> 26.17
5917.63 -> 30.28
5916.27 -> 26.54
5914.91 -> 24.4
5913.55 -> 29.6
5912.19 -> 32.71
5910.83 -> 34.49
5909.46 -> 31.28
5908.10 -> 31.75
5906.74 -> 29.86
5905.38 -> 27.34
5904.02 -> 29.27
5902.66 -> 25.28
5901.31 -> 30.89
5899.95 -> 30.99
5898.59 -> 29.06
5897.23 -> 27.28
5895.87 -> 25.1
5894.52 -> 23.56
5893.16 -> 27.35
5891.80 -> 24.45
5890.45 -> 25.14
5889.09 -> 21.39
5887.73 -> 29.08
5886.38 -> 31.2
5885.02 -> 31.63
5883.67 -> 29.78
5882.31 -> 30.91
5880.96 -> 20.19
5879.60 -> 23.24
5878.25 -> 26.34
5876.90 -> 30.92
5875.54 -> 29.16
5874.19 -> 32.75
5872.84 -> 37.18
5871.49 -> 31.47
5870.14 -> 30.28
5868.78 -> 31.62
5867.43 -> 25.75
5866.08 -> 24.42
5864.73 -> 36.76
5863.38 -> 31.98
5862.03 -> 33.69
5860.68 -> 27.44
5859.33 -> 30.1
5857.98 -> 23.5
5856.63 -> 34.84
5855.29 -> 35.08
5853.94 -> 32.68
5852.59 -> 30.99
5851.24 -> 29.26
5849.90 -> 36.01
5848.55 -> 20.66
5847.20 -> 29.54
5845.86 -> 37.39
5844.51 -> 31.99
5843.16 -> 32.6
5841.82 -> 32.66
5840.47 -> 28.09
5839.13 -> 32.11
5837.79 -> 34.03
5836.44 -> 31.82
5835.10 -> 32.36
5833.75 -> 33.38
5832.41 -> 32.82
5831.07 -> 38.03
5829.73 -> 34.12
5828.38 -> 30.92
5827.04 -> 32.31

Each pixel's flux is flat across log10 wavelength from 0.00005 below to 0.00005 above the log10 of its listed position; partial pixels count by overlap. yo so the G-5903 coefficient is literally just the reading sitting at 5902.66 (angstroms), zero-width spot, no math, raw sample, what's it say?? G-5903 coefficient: 25.28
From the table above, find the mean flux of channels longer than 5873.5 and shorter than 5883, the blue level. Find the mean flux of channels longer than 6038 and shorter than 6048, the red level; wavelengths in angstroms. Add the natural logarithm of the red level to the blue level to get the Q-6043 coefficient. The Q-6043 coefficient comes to 31.1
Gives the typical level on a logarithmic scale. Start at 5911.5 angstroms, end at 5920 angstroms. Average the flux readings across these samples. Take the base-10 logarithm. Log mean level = 1.45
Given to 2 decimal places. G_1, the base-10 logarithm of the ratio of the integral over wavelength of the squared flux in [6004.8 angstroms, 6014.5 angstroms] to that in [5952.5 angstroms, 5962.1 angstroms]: -0.05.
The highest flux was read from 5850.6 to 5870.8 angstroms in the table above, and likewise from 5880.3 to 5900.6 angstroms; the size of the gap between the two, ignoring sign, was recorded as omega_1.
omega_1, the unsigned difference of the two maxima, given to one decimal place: 5.1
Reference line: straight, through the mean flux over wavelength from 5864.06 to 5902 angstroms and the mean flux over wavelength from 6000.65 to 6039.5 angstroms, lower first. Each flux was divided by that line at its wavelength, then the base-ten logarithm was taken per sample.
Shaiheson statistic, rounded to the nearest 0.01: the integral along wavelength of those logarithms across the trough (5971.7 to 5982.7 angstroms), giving 0.12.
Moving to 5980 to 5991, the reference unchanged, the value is 0.18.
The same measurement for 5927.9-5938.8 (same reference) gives 0.41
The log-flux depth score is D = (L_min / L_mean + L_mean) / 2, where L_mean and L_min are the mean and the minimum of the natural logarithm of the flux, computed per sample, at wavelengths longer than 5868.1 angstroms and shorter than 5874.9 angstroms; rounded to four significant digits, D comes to 2.231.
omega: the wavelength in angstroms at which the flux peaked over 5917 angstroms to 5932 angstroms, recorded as 5927.18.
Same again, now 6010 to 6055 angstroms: 6030.43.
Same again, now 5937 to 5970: 5944.95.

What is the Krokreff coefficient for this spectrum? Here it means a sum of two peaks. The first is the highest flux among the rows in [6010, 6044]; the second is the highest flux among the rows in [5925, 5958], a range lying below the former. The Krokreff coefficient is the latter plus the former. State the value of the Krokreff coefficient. 73.0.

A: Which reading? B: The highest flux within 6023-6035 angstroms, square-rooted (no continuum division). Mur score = 6.07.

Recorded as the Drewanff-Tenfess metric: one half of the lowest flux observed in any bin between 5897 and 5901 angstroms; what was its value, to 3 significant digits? 13.6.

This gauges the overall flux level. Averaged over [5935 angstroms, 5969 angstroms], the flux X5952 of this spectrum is 30.3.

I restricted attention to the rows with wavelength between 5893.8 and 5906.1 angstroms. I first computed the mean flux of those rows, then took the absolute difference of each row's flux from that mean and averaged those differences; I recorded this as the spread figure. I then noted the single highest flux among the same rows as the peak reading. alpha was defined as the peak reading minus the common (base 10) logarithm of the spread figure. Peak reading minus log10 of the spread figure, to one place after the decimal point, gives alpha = 30.7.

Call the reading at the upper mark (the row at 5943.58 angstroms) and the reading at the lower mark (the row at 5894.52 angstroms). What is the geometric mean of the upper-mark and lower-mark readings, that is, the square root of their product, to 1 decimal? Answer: 25.2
